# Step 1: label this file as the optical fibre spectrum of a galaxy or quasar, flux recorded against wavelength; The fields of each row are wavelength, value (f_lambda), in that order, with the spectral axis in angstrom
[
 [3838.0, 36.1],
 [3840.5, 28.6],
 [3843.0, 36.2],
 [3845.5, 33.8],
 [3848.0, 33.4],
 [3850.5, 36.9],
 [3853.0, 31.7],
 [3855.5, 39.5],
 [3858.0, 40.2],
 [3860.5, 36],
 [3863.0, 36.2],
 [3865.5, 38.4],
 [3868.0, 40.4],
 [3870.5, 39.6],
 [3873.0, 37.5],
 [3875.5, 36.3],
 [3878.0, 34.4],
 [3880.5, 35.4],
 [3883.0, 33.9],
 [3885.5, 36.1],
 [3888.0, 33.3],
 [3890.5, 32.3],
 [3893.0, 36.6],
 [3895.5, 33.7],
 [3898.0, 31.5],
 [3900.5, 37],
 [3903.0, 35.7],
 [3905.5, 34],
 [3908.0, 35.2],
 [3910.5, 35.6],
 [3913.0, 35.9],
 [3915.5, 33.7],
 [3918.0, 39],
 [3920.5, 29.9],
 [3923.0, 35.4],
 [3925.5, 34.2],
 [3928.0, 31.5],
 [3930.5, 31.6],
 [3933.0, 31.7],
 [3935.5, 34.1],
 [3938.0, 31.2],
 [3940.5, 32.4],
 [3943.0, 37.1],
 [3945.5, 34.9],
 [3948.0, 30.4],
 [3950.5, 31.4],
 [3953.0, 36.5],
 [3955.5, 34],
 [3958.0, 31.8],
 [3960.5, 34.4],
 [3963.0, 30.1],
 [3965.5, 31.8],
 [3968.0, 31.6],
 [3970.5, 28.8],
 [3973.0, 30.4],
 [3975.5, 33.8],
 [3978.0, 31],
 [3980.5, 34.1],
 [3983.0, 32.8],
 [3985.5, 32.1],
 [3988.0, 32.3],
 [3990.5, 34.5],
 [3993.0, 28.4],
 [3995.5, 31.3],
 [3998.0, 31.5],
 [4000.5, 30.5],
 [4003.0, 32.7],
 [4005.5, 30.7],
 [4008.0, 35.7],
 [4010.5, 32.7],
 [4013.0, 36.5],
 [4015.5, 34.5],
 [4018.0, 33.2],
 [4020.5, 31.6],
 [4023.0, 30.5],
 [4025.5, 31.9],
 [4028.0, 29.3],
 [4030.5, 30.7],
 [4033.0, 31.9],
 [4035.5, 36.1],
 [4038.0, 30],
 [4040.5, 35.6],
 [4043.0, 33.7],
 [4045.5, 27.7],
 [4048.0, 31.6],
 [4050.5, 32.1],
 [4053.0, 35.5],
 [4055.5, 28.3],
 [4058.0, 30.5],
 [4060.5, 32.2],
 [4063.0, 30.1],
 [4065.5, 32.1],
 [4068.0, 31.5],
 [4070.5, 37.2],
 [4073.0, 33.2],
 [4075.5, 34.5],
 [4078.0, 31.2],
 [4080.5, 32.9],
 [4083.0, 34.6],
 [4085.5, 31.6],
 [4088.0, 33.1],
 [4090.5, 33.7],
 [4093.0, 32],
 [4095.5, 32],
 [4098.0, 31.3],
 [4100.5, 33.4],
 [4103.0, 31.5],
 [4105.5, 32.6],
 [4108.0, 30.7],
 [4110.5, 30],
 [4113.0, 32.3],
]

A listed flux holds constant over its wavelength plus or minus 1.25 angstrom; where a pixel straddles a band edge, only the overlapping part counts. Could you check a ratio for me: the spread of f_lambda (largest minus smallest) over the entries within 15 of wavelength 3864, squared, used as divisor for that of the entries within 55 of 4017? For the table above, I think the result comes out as 0.13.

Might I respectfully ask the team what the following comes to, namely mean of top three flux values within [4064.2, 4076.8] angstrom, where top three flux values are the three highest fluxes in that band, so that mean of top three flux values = 35.0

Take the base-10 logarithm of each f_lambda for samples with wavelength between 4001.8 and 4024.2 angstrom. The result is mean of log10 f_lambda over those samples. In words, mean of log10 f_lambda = 1.519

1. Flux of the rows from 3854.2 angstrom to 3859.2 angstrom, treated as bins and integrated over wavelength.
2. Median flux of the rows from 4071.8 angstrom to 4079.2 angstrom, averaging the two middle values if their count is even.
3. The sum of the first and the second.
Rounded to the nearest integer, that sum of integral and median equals 232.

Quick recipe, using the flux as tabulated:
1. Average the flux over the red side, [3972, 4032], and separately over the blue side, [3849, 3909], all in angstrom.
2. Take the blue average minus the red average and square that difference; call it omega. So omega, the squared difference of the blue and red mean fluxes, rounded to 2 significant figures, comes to 14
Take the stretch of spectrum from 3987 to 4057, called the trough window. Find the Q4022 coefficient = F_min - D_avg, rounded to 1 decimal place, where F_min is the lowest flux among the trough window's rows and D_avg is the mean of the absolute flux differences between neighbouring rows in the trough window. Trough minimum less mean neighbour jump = 24.7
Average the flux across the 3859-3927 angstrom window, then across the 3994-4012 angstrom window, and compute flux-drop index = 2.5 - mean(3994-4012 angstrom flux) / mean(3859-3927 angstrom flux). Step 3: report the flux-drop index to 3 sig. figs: 1.59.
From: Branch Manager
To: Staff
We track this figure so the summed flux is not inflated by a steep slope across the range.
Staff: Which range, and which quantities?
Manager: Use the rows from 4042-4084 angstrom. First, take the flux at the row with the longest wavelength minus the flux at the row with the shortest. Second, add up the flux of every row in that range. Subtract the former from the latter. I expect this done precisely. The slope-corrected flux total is 548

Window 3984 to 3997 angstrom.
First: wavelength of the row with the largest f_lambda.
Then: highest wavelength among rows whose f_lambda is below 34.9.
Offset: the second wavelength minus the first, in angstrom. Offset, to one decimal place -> 5.0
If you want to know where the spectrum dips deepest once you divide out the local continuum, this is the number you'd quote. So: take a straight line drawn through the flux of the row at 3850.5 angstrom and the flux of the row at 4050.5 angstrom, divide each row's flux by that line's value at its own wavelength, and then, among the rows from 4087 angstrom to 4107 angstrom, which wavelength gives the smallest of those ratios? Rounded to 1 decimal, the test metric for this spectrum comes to 4098.0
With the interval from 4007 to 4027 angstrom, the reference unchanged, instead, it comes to 4023.0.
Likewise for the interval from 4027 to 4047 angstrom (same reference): 4045.5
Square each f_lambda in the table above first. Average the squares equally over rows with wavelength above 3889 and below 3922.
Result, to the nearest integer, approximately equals 1204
